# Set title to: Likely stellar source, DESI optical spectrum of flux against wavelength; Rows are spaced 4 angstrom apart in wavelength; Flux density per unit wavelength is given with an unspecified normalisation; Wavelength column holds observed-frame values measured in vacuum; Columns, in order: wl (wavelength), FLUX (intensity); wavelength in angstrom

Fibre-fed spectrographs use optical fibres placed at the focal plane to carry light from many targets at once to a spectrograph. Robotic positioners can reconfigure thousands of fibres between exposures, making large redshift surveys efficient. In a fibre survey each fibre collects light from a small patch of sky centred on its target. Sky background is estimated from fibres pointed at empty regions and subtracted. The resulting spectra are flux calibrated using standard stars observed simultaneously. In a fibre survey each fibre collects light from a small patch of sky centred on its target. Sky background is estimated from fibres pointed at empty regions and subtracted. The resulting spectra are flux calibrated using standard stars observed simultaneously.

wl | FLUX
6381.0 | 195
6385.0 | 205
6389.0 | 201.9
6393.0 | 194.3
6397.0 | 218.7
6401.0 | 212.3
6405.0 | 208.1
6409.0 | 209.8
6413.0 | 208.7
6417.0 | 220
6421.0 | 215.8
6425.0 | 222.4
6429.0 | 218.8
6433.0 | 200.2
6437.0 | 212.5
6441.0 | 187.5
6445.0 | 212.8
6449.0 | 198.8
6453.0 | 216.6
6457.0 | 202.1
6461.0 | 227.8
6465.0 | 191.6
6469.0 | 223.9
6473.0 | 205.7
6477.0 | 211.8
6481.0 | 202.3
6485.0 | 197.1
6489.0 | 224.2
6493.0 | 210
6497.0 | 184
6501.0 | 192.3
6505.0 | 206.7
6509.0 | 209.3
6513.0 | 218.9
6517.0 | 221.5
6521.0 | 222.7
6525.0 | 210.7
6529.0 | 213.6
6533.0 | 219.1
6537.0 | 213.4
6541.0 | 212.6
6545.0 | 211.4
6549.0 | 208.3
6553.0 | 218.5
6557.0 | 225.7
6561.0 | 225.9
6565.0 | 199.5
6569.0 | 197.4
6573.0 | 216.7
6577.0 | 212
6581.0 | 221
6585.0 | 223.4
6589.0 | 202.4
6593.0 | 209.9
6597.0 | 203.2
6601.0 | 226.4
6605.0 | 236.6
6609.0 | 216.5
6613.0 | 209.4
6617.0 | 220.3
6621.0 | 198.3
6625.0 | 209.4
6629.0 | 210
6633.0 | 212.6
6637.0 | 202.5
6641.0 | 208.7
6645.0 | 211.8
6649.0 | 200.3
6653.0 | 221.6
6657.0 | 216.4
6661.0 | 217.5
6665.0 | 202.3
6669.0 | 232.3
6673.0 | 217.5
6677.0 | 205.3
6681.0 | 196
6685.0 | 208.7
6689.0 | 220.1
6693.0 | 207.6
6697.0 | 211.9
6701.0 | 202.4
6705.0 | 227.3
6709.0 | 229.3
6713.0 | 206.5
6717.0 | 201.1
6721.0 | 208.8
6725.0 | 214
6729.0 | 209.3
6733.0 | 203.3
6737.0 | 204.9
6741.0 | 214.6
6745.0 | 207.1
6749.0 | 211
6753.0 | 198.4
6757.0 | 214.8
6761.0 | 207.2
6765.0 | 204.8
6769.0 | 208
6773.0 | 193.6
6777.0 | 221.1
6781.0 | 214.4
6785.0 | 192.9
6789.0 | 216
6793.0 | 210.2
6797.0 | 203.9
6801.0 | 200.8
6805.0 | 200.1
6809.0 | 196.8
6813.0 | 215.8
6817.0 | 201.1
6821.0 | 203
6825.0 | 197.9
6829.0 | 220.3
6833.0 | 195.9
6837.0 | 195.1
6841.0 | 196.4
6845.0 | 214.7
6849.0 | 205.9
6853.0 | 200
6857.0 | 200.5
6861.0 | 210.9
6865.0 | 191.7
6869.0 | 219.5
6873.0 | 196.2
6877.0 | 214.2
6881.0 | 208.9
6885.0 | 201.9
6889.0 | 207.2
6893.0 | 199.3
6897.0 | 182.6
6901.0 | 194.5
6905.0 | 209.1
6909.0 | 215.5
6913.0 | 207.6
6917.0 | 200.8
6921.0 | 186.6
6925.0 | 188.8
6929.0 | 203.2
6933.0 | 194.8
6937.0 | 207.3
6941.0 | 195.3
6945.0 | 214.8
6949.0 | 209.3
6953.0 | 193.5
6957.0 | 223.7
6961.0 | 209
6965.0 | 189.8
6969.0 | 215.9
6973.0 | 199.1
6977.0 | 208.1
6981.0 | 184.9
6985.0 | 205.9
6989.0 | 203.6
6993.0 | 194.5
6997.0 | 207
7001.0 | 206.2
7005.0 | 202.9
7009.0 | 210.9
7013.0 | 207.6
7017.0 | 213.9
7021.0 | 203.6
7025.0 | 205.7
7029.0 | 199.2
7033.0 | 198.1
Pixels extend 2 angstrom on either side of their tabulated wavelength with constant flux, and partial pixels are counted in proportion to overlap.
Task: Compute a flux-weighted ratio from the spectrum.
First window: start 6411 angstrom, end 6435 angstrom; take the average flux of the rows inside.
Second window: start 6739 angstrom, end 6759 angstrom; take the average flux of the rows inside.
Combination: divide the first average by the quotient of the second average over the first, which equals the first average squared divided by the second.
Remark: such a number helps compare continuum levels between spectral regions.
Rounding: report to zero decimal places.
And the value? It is 220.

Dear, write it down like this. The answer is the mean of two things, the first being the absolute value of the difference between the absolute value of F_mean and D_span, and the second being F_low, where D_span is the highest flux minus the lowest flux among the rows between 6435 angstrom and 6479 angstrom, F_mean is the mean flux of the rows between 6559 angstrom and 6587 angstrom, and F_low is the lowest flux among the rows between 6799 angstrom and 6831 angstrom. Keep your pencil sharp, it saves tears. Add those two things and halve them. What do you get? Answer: 185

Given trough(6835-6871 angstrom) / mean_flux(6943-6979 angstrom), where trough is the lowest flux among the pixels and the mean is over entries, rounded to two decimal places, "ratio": 0.93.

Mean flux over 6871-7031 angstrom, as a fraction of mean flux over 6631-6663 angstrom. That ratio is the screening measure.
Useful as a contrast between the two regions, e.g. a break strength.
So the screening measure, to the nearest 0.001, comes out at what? 0.960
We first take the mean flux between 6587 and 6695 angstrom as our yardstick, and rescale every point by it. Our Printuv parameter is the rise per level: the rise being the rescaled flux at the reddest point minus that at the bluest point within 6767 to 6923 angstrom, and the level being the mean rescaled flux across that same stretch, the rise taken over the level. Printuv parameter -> -0.10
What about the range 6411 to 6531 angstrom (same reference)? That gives 0.02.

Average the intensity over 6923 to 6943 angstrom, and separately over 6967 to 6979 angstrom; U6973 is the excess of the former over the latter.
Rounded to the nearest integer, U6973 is -10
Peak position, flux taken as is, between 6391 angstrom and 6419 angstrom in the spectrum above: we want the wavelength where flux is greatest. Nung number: 6417.0 angstrom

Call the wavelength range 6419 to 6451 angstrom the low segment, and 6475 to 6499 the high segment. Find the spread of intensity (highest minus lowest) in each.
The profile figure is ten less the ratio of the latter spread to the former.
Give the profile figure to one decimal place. 8.8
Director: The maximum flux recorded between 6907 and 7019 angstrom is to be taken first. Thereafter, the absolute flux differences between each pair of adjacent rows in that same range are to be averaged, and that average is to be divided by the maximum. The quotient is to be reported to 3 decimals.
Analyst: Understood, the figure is 0.054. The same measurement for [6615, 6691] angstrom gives 0.048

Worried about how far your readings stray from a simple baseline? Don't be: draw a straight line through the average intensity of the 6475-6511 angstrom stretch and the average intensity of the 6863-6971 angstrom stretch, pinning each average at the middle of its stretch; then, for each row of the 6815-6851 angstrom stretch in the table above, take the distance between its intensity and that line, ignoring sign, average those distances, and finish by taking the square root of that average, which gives 2.61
